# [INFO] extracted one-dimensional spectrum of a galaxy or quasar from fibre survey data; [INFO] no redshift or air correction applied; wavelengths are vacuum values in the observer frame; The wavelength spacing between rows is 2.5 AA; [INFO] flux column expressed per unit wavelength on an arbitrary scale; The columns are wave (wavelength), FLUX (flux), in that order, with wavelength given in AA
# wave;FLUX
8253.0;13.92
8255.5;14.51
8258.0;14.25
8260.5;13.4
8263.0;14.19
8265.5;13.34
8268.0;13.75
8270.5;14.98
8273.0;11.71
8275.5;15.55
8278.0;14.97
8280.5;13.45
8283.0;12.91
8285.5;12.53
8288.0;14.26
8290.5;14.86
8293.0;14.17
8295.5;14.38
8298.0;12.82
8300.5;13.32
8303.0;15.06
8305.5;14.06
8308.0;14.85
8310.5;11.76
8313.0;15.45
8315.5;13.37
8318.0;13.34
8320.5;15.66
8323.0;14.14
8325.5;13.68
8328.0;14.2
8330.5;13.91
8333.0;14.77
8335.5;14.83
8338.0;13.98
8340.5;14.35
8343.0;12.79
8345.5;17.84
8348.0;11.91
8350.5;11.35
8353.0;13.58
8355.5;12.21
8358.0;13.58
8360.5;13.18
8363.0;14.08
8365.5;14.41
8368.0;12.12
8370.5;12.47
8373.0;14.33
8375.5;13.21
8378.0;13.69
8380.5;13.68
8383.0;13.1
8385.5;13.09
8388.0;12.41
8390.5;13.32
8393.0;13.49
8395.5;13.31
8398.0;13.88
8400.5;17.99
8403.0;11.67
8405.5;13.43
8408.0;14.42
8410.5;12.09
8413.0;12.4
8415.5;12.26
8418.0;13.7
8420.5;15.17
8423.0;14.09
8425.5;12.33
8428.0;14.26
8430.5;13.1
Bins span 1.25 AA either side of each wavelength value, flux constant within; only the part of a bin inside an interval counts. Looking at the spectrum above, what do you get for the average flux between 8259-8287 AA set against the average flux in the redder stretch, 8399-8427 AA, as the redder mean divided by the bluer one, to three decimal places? 0.992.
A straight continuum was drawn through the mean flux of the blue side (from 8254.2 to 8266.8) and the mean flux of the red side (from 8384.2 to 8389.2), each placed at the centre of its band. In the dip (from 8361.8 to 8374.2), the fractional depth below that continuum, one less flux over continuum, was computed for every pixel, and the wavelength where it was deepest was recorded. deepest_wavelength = 8368.0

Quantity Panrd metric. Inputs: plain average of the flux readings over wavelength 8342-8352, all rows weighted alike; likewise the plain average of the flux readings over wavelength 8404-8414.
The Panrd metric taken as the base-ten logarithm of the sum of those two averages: 1.42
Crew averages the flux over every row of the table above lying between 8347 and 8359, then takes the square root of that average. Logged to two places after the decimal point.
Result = 3.54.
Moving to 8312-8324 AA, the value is 3.79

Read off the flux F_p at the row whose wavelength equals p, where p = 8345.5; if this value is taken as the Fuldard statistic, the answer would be 17.84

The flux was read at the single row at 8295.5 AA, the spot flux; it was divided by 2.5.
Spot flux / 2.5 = 5.75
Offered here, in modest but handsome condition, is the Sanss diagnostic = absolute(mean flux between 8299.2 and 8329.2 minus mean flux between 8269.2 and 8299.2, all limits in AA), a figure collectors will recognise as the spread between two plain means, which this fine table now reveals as 0.19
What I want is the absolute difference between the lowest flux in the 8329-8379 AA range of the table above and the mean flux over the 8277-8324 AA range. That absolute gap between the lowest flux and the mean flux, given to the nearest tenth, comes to 2.6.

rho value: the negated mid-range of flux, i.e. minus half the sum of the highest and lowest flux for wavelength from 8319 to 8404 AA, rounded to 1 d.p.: -14.7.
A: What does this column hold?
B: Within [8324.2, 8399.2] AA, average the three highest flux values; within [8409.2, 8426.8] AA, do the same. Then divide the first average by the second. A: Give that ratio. 1.10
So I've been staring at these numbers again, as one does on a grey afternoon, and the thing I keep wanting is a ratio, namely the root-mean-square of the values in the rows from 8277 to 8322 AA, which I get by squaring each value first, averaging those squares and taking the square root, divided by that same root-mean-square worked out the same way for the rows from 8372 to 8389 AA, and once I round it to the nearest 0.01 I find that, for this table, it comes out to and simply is 1.05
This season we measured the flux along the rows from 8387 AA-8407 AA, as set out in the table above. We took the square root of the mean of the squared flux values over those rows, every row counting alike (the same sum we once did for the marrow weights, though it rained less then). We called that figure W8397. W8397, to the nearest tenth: 13.8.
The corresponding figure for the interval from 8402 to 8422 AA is 13.2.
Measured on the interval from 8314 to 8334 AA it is 14.2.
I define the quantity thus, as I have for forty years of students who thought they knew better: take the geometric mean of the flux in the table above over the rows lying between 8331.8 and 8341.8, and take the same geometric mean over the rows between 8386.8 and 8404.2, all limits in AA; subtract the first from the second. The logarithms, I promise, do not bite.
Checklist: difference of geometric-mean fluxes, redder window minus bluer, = -0.9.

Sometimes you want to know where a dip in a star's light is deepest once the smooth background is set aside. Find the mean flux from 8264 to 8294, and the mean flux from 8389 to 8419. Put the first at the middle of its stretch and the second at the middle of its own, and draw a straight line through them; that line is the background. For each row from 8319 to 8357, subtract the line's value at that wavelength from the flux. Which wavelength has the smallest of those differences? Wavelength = 8350.5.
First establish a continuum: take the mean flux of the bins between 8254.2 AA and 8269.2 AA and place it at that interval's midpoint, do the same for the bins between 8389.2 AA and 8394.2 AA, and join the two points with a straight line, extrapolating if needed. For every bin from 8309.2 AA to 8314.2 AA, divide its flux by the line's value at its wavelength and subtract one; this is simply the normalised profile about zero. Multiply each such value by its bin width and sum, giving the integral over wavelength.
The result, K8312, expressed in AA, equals -0.04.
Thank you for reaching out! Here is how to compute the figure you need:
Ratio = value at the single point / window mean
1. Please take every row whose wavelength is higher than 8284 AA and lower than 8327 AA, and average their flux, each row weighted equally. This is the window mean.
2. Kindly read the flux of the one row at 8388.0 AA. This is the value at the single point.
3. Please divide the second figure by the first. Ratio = 0.888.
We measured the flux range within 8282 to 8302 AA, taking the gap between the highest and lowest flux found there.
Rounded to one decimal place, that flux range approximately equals 2.3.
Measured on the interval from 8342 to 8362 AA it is 6.5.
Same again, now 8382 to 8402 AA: 5.6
